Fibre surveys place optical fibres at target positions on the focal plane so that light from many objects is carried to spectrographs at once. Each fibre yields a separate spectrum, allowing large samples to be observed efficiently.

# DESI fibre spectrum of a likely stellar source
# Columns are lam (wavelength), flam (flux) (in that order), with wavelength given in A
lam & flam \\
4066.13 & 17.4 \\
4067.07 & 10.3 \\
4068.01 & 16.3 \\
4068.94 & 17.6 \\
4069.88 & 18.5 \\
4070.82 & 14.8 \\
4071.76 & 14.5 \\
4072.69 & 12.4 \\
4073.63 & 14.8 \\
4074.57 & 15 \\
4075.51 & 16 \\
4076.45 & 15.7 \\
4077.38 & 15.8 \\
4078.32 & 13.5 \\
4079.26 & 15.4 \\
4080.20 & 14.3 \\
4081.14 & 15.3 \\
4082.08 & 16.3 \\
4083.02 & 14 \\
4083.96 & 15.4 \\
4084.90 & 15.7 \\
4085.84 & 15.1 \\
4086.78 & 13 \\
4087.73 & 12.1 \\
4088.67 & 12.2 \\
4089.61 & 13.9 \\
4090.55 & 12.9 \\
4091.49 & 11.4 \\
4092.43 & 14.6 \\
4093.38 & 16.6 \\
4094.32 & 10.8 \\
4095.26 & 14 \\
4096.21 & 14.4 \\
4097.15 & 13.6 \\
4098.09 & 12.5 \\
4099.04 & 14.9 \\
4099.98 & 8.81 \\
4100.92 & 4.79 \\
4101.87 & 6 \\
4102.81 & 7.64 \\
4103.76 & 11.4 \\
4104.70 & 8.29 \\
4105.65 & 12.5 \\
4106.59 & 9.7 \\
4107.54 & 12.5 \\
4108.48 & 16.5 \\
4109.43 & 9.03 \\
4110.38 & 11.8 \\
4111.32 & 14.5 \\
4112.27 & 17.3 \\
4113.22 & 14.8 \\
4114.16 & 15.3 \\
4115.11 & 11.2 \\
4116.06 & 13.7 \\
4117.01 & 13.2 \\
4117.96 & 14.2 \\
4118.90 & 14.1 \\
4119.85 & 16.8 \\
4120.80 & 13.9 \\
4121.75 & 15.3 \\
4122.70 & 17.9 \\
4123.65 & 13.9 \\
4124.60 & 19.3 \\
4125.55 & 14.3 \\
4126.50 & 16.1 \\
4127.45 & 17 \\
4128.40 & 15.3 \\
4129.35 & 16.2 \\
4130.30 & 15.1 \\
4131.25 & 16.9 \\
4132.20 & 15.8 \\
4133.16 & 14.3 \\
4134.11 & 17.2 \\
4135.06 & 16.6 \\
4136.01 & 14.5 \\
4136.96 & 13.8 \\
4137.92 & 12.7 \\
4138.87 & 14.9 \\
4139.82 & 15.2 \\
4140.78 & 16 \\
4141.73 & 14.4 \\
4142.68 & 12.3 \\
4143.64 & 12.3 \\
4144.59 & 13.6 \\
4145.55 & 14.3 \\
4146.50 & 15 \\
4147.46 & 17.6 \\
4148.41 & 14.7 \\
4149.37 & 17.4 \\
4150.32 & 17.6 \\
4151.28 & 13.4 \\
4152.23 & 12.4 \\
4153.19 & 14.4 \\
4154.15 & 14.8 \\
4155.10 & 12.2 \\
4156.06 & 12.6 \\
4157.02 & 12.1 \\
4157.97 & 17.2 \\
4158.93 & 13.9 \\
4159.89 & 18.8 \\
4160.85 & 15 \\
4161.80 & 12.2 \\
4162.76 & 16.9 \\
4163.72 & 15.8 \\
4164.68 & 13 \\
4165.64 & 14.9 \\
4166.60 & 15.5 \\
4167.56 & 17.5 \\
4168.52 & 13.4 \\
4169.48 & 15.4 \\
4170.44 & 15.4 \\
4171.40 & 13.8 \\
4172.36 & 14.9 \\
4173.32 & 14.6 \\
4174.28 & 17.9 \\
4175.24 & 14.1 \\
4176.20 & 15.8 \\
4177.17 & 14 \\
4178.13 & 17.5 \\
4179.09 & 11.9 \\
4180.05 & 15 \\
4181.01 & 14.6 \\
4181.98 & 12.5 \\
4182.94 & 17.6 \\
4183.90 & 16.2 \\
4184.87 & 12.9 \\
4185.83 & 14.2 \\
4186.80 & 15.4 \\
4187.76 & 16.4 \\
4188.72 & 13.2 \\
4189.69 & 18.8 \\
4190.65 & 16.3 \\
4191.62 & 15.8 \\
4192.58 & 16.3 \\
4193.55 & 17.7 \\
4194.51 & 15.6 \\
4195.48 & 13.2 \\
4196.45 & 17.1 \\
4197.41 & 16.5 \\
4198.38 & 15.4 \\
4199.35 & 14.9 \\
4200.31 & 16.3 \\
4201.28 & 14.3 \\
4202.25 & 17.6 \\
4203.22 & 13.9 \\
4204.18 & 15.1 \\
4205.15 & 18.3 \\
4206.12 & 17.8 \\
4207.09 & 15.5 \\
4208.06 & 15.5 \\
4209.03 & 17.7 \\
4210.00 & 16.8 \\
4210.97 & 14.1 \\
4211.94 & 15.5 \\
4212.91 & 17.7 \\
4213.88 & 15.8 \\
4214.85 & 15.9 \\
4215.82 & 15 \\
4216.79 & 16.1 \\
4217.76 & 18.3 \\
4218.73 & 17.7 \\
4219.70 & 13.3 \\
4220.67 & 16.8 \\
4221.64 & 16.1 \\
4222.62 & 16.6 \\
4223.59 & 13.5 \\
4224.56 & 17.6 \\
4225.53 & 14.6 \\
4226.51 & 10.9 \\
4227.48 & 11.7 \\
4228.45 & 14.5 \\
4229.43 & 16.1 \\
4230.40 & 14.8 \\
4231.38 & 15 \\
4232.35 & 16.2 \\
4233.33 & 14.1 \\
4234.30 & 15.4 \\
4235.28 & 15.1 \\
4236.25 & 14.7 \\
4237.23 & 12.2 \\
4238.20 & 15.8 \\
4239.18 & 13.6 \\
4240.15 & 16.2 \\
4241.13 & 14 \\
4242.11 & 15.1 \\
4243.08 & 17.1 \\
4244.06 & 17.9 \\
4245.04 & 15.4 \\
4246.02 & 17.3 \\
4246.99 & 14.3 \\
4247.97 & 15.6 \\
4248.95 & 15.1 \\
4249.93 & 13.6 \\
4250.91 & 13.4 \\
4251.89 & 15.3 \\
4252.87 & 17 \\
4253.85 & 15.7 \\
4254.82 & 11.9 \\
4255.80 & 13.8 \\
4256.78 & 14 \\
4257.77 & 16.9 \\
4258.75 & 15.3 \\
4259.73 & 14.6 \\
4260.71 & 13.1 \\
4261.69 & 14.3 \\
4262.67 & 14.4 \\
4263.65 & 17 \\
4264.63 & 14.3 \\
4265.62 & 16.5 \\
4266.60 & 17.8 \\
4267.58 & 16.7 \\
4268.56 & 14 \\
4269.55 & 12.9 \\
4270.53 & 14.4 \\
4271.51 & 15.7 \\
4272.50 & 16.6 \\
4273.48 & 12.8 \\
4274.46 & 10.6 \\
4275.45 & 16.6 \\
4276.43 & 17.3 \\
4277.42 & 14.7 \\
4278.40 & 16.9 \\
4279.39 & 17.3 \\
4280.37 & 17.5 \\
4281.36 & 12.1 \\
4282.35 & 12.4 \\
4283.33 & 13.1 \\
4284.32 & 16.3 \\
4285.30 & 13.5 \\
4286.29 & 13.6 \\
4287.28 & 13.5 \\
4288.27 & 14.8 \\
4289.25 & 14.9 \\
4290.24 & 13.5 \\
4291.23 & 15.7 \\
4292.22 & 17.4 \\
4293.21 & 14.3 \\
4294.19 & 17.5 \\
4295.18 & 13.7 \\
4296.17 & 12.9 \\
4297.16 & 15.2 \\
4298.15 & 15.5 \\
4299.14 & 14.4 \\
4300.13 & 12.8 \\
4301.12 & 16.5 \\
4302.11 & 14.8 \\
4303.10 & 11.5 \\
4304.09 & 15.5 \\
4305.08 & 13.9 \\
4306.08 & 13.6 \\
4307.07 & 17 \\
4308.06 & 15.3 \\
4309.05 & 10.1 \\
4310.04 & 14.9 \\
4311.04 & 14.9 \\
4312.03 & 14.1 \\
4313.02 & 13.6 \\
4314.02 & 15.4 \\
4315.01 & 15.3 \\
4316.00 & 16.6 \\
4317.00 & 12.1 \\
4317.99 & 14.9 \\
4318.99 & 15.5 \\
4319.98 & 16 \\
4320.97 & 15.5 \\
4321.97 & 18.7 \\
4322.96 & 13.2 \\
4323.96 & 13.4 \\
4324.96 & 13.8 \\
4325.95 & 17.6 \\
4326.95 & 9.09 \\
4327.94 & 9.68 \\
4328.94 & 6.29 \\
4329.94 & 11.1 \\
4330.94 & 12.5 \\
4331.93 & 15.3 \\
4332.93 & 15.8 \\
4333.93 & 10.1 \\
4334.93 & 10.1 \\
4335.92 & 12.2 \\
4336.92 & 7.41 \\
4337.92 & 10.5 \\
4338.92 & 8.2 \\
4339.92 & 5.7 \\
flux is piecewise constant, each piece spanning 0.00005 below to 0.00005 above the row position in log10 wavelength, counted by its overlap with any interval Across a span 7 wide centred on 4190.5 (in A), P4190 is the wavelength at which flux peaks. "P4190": 4189.69 A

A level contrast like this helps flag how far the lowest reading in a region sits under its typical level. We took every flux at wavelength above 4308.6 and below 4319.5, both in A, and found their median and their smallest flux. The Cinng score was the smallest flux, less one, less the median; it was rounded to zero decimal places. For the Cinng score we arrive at -6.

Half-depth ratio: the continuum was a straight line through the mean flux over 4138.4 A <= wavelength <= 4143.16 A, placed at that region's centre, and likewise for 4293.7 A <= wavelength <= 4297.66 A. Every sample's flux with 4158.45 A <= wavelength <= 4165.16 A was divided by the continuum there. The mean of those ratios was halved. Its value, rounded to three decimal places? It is 0.517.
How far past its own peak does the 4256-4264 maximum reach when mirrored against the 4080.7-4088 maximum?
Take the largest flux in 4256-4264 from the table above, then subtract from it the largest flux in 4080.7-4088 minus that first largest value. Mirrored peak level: 17.7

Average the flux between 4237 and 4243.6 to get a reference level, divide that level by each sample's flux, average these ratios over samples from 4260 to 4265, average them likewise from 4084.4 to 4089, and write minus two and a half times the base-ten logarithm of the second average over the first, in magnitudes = -0.08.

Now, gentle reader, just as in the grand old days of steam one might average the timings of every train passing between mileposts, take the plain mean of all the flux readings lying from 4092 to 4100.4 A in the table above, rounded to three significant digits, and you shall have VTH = 13.4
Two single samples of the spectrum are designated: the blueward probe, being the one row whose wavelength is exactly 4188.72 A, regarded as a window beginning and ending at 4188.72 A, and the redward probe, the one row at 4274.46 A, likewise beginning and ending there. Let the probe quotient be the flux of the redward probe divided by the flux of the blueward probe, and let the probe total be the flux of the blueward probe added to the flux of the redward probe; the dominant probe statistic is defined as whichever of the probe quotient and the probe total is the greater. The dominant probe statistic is 23.8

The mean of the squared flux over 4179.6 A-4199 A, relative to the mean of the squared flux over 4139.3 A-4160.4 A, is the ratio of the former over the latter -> 1.12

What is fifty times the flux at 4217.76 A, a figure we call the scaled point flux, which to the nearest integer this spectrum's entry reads 915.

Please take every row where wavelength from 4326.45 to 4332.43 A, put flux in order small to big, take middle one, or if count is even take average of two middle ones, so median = 10.4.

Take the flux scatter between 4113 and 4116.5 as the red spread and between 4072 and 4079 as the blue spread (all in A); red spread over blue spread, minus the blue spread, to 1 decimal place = 0.0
